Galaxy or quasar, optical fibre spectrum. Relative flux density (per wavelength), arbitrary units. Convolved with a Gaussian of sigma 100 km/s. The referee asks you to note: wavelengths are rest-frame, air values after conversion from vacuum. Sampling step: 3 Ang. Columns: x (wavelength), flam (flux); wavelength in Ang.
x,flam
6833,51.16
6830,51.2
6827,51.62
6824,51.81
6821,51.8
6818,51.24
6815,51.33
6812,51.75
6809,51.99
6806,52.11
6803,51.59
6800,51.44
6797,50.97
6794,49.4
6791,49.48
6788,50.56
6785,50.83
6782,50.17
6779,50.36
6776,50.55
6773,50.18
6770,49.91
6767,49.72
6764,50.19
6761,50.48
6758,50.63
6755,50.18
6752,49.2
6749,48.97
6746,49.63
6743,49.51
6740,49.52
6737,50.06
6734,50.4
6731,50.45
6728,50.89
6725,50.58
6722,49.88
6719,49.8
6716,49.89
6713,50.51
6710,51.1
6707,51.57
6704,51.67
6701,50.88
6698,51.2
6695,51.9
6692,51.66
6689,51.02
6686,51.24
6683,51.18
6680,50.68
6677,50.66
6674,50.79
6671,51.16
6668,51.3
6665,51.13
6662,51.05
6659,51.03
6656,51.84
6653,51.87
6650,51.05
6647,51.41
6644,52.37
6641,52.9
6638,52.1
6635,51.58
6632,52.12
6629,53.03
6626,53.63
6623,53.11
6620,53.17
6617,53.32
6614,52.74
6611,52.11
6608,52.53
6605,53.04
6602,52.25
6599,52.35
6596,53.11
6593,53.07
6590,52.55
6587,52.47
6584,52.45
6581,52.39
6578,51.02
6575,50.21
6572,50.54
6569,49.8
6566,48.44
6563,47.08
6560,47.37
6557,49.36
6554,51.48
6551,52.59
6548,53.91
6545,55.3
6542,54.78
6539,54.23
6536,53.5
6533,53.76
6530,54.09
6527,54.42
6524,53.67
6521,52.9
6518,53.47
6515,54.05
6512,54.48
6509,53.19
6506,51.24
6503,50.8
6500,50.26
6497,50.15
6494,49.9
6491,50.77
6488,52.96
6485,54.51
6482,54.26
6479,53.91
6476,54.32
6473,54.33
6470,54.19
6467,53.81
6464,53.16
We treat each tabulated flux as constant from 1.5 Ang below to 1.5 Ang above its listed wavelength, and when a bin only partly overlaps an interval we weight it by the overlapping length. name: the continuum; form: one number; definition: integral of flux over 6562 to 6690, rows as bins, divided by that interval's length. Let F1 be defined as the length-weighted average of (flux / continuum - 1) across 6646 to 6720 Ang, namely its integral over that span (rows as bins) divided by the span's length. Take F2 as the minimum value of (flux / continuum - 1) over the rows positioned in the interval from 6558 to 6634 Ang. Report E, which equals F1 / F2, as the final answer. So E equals 0.1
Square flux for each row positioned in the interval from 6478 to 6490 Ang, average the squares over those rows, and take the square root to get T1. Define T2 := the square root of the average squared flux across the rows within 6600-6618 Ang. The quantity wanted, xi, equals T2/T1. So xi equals 0.977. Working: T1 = 53.9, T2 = 53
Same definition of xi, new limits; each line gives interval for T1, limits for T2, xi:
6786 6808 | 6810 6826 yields 1.015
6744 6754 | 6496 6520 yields 1.060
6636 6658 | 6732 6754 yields 0.955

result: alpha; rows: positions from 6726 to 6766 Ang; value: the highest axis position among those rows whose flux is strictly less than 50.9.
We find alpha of 6764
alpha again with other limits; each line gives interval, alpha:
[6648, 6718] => 6716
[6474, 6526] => 6503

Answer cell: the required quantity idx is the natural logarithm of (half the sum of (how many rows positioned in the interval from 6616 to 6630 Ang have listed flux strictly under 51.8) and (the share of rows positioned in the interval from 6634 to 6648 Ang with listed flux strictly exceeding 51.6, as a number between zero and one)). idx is -1.2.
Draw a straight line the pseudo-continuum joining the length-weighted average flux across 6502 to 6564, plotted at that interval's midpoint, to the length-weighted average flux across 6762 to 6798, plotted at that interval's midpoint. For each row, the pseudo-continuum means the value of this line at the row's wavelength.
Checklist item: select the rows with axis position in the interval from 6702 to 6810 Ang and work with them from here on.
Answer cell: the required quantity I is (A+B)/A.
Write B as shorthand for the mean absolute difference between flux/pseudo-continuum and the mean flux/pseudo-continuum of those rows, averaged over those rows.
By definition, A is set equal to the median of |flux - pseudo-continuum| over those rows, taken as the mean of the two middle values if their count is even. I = 1.02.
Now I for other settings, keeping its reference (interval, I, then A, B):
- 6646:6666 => 1.01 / 0.4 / 0.006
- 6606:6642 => 1.01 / 1.1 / 0.010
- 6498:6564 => 1.02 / 1.5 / 0.034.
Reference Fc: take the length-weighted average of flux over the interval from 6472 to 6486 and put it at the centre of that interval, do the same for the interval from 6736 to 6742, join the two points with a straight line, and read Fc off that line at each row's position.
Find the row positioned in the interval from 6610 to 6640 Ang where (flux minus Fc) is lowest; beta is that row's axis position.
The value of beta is 6635 Ang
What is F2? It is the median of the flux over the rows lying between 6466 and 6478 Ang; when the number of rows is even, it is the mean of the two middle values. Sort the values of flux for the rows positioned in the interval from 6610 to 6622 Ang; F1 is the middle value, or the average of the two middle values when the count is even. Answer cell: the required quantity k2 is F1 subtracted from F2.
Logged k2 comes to 1.3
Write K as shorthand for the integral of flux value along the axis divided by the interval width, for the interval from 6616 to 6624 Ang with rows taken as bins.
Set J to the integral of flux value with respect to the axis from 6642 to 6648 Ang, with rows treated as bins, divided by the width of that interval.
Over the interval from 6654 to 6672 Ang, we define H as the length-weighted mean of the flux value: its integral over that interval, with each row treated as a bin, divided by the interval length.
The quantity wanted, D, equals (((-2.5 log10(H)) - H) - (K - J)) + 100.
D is 43.3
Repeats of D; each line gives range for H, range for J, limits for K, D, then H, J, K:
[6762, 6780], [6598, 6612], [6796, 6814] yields 46.4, 50.2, 52.5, 51.7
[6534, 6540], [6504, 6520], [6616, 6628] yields 41.7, 53.8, 53.2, 53.3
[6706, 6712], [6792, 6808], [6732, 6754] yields 45.9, 51.2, 51.1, 49.6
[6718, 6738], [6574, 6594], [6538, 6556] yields 43.9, 50.3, 52.0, 53.6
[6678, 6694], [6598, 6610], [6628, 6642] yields 44.8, 51.2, 52.5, 52.3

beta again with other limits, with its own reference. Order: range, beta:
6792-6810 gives 6794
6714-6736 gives 6719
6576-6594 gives 6578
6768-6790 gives 6770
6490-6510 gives 6494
